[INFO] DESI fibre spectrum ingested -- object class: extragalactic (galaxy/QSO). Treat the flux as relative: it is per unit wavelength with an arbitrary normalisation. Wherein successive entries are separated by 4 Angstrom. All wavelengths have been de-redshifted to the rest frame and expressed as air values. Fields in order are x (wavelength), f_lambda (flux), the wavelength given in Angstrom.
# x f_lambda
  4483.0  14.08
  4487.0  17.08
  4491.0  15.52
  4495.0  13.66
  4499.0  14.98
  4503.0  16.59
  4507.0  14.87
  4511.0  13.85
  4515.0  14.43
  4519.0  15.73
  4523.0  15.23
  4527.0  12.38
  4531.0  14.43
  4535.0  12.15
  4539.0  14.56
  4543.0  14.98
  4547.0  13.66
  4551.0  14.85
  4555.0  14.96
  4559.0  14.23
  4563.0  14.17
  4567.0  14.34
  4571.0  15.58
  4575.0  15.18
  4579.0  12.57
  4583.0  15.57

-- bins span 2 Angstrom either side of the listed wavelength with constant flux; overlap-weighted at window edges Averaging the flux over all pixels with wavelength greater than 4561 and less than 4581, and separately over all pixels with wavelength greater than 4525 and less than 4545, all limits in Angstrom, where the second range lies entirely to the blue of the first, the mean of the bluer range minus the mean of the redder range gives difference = -0.67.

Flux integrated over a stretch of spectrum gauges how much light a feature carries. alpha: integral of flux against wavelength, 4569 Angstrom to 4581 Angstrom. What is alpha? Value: 173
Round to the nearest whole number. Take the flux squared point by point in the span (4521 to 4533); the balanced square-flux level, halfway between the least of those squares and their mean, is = 176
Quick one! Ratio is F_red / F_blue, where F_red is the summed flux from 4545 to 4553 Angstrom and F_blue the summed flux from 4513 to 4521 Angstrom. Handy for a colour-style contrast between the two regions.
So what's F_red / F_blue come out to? 0.95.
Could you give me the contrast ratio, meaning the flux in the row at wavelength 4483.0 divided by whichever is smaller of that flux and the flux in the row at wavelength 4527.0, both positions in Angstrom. 1.14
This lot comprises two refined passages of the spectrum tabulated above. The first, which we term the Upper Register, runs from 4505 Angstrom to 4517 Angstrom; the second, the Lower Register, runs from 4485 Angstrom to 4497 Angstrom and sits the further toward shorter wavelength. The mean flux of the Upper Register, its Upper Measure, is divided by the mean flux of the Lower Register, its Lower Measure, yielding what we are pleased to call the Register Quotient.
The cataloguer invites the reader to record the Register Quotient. 0.93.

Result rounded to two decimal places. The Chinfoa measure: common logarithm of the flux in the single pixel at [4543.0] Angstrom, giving 1.18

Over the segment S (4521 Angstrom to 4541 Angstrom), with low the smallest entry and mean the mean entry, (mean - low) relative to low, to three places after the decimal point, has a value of 0.132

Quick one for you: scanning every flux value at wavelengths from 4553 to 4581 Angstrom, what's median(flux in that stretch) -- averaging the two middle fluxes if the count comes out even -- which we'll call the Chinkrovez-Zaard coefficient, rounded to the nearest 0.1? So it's 14.3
